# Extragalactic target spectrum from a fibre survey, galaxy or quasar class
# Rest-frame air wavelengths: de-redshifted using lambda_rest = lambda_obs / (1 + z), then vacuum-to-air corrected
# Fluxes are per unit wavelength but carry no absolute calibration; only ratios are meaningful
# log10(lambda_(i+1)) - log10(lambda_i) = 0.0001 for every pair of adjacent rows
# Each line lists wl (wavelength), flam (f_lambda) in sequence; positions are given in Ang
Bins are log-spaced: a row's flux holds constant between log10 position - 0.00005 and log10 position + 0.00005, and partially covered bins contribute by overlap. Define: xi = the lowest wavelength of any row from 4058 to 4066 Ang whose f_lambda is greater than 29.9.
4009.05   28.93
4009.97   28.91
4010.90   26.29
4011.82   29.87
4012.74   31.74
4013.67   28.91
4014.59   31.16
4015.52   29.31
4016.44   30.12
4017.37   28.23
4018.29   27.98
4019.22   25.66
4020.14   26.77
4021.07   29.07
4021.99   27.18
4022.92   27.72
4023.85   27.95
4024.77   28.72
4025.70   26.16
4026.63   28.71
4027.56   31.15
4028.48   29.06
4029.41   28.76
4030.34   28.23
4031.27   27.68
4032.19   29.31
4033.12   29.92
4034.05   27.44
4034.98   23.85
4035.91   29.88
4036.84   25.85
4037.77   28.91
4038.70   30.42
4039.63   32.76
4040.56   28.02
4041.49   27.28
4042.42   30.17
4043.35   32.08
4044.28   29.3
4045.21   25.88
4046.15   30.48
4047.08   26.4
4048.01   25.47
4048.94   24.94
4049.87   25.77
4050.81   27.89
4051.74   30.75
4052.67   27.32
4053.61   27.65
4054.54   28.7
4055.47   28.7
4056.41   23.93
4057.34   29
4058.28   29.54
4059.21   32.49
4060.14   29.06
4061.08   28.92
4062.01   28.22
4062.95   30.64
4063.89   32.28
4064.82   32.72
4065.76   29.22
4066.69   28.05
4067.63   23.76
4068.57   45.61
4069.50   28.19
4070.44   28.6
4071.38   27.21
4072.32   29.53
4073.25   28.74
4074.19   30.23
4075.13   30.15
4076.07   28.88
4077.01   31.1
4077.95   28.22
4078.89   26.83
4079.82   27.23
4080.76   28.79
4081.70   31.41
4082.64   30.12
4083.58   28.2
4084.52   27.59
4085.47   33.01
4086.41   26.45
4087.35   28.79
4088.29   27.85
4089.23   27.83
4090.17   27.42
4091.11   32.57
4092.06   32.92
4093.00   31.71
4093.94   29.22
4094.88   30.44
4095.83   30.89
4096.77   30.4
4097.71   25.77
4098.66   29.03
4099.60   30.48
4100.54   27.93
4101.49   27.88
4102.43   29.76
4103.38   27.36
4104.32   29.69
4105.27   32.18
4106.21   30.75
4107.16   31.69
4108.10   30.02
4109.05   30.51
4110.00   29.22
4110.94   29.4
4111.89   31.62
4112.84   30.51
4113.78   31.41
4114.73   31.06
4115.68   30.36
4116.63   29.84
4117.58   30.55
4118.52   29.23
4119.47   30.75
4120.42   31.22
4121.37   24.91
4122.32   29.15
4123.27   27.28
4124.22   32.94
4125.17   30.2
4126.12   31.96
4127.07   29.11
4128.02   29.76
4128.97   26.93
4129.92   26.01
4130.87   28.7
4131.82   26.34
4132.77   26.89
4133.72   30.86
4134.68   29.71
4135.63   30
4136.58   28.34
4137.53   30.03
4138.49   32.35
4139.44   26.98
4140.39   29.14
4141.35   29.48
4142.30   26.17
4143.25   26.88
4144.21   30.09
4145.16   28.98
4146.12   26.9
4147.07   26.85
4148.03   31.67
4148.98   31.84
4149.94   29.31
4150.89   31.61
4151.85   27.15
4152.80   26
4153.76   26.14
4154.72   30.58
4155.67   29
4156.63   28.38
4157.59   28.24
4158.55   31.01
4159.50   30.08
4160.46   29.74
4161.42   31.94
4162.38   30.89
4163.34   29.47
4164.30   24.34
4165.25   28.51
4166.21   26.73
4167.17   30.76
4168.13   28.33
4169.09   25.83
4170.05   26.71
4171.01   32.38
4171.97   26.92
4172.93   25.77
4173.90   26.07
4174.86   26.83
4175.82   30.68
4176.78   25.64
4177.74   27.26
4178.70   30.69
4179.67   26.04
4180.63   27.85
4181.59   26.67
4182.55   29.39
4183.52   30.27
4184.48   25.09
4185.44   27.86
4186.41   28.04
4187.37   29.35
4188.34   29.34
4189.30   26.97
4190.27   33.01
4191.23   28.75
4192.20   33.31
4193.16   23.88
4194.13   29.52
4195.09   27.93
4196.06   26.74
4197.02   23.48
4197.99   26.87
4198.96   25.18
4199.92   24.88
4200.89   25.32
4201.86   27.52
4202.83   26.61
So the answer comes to 4059.21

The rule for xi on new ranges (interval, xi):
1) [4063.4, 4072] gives 4063.89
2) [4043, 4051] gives 4043.35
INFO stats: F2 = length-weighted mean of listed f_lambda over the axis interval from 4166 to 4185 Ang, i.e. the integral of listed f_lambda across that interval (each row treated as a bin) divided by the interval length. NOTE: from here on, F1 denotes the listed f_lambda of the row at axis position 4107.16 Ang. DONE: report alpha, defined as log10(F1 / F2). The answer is 0.057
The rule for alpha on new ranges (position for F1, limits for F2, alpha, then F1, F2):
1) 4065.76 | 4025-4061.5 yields 0.012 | 29.22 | 28.4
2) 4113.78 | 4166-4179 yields 0.052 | 31.41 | 27.9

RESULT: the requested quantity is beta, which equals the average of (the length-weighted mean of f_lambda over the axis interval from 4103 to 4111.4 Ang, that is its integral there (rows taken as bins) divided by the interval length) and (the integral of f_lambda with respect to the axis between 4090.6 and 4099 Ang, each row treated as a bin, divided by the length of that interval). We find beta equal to 30.2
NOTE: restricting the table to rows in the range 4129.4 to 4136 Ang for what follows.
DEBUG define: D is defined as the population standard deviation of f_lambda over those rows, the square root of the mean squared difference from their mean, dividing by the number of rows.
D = 1.8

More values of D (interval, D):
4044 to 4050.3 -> 2.0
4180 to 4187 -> 1.6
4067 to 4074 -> 6.5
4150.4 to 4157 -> 2.0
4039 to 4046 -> 2.3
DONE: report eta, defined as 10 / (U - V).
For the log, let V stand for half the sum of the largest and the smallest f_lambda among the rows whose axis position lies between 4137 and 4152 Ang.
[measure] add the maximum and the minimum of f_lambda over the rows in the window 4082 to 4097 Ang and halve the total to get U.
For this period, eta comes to 21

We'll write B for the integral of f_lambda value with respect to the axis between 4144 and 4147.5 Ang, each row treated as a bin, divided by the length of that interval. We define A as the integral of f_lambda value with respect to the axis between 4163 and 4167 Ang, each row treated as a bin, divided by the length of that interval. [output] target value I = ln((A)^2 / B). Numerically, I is 3.29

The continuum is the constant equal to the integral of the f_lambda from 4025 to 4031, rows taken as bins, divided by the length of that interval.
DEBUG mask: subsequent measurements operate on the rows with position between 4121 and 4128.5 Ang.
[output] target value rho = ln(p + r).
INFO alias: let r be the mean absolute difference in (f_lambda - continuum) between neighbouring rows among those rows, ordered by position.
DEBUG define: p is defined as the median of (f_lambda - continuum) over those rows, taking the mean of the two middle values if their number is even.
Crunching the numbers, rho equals 1.3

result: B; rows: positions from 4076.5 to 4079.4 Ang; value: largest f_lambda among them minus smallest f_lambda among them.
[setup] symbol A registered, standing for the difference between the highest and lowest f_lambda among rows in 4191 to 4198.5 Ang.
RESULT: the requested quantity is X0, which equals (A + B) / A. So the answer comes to 1.4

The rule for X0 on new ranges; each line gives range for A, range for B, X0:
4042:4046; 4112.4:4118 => 1.3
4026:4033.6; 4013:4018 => 1.8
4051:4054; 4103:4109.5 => 2.4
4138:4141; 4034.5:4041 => 2.7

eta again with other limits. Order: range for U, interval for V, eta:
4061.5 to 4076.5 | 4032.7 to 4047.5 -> 2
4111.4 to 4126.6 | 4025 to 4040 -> 16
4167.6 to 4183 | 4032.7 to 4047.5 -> 14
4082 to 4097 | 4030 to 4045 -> 7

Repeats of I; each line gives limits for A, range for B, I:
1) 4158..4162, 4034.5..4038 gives 3.55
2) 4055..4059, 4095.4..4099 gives 3.30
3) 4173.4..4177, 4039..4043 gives 3.23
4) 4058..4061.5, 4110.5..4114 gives 3.38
